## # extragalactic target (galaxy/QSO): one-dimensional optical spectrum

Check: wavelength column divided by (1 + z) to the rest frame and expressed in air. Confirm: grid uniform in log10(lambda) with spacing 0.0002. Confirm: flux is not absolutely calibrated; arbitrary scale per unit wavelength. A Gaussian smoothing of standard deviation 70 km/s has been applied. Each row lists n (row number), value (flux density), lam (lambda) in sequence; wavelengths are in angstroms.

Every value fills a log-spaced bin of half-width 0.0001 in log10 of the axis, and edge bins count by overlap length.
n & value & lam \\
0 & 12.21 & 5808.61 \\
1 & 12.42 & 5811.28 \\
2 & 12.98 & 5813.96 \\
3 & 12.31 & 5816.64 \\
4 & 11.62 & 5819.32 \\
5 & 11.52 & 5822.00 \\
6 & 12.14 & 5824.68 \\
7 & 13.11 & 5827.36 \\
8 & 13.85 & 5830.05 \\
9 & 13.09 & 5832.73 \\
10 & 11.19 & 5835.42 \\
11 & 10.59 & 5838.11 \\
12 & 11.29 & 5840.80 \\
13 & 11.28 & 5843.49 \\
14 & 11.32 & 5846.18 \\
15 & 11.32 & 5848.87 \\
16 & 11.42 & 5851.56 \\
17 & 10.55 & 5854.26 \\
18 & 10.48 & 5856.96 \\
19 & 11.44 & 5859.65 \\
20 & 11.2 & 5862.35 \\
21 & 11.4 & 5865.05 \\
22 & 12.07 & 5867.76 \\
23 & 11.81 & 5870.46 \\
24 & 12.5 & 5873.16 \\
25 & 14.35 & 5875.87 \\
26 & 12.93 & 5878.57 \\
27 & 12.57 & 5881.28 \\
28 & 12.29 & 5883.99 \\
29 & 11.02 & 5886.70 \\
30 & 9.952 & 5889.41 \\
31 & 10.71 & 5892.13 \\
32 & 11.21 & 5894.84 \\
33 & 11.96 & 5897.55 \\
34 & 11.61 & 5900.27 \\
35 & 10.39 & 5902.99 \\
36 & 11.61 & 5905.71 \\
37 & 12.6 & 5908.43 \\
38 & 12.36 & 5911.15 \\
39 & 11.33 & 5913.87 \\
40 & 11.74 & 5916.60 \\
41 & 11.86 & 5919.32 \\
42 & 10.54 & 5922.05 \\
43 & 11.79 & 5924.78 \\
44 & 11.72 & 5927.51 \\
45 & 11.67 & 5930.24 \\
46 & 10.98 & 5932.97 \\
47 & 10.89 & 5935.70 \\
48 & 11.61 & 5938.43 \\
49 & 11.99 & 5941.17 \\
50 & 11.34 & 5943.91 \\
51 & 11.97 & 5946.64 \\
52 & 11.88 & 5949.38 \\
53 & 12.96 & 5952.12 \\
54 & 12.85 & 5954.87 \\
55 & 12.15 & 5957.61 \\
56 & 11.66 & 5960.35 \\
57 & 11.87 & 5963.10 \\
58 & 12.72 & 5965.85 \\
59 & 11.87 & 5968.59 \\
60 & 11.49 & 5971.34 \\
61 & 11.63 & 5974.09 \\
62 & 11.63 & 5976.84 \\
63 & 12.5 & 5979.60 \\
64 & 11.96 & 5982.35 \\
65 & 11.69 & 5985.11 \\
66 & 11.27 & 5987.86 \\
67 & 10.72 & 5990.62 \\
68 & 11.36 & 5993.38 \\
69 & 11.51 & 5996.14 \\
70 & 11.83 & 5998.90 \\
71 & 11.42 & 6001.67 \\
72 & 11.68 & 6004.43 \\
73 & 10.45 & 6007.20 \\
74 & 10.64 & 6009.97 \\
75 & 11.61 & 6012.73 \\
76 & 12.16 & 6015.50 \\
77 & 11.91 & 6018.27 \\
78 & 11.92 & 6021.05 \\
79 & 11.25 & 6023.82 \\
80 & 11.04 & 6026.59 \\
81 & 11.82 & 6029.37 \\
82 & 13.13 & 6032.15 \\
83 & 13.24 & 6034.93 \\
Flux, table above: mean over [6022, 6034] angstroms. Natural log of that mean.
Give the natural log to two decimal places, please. 2.47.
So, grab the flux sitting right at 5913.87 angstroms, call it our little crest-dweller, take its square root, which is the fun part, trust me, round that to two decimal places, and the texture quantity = 3.37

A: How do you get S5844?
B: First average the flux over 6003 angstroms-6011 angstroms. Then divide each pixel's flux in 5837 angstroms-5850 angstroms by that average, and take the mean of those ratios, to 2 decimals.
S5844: 1.02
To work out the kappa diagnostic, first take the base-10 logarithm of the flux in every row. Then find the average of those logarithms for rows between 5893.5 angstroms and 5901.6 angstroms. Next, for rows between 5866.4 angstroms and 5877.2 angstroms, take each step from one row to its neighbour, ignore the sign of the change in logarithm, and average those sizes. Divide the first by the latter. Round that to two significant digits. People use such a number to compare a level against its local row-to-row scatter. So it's 34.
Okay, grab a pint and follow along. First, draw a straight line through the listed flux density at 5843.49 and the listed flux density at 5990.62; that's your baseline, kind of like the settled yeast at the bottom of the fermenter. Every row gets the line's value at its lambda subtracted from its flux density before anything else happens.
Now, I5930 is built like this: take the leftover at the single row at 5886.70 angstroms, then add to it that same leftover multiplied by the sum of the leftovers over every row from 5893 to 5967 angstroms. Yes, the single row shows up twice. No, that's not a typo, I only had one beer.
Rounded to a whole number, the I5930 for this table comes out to -2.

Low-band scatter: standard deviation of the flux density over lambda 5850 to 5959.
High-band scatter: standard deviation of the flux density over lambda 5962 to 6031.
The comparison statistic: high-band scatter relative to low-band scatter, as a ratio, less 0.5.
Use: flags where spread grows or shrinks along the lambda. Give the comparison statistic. 0.1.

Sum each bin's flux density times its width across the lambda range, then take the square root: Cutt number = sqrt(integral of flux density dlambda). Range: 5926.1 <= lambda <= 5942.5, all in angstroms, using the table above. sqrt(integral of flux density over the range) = 13.72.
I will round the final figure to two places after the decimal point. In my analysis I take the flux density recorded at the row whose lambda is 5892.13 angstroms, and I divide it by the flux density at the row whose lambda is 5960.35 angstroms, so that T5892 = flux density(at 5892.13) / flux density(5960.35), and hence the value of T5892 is 0.92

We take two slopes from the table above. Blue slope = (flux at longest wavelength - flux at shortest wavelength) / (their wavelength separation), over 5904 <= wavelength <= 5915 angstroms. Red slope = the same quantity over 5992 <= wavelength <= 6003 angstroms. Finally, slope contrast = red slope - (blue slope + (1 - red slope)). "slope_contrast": -0.95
